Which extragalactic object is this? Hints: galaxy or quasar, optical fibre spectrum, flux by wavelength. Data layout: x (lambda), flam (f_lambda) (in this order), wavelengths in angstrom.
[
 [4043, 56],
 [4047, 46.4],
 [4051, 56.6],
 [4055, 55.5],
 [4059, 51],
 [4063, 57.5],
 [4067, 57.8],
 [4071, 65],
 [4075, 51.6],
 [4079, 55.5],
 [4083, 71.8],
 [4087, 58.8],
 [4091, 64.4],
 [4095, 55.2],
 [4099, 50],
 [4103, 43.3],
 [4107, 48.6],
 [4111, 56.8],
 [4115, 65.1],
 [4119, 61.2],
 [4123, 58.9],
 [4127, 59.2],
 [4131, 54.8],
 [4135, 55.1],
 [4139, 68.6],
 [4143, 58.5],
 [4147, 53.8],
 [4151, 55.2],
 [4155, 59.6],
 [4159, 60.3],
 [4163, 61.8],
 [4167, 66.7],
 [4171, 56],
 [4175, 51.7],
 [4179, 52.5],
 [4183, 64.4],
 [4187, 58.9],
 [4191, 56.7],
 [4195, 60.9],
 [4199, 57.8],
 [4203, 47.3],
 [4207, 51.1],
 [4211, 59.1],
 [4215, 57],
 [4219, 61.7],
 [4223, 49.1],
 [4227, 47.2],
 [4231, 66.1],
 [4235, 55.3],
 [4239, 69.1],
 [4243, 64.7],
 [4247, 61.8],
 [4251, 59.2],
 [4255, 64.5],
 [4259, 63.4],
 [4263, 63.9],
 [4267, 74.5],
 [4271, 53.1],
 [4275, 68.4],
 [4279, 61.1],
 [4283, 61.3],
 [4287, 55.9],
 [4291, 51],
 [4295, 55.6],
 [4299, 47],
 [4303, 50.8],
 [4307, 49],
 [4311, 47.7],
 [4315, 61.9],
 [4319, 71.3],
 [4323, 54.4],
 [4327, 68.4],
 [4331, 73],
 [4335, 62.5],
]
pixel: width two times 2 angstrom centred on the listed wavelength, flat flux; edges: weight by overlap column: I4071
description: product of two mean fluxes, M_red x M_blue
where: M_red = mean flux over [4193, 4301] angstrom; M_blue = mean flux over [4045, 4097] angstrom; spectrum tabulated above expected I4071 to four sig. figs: 3378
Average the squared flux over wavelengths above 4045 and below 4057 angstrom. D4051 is 2812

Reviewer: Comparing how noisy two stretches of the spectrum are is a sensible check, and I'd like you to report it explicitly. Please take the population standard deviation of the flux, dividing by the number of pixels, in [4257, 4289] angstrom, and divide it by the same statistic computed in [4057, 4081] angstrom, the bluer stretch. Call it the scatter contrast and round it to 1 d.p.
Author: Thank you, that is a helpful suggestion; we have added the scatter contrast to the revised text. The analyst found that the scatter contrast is 1.4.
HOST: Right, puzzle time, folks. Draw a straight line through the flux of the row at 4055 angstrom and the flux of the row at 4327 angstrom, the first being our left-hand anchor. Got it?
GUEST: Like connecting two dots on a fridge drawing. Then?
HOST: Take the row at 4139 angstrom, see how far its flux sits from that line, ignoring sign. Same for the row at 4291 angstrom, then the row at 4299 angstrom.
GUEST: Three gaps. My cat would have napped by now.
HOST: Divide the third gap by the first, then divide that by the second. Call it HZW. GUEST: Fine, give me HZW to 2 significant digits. 0.14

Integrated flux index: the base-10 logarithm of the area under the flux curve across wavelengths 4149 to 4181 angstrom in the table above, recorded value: 3.27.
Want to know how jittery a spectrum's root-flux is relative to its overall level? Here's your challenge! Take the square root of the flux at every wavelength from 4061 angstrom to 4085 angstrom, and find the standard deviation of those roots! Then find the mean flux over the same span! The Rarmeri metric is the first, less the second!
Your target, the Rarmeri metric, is -59.4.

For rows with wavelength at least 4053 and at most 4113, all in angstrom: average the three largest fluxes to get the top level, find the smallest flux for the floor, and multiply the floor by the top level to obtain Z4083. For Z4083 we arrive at 2904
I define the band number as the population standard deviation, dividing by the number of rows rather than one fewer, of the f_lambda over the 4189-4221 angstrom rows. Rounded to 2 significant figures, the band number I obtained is 4.6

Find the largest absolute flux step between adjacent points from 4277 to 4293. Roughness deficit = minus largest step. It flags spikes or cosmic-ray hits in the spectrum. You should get -5.4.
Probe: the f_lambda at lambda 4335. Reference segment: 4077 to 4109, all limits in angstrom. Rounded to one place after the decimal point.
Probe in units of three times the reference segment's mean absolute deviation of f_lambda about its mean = 3.1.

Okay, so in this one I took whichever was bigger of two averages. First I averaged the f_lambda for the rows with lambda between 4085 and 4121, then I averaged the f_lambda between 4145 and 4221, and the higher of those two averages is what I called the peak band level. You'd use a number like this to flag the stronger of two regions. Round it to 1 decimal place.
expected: 57.5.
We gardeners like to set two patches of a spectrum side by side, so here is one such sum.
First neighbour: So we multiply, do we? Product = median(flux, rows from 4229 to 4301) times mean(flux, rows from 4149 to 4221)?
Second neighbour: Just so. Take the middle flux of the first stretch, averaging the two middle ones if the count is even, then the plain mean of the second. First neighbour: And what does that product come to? 3552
